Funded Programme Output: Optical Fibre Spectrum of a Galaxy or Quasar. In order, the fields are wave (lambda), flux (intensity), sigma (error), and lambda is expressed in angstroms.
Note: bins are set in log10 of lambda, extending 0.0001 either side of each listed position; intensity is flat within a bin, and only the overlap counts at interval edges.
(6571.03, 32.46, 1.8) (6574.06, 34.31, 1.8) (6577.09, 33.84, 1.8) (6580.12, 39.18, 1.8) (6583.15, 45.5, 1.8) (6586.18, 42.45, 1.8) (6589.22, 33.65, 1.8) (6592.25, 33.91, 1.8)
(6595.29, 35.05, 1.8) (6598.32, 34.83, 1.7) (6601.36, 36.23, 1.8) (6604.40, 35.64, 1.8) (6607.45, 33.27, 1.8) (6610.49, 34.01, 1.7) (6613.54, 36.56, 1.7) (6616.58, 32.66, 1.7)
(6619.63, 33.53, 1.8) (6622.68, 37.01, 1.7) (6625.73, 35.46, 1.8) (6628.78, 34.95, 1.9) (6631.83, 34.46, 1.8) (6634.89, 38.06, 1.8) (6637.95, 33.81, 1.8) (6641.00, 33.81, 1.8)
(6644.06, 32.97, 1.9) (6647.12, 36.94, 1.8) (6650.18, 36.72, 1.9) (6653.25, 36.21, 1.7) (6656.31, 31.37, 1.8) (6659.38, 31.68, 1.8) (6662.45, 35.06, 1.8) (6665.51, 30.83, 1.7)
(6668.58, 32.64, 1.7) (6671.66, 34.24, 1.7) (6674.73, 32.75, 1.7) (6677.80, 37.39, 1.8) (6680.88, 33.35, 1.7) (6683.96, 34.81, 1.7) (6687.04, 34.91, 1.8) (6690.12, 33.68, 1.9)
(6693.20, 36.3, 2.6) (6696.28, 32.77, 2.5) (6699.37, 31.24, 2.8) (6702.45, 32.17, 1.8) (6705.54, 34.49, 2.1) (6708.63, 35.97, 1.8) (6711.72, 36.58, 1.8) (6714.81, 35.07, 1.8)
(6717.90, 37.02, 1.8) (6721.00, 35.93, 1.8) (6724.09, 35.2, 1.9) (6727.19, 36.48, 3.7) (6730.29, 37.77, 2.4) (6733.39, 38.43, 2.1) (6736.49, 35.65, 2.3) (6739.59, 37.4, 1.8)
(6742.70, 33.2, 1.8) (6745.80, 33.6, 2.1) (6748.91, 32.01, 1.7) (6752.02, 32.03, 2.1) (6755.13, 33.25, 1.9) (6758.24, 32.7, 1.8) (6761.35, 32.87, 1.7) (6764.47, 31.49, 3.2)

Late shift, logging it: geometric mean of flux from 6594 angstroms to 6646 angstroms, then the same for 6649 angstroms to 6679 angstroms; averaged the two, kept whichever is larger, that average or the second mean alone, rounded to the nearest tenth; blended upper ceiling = 34.3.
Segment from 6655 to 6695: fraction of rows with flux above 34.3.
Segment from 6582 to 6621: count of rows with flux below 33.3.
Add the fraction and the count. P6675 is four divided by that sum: 1.7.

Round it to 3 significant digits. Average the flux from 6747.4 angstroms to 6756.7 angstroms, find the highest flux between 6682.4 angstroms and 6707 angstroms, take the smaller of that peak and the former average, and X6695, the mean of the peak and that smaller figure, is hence 34.4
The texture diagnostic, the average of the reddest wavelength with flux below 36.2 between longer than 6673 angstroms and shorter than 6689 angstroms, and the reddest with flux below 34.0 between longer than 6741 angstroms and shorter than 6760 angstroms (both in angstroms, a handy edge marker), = 6722.6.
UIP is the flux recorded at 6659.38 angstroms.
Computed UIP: 31.68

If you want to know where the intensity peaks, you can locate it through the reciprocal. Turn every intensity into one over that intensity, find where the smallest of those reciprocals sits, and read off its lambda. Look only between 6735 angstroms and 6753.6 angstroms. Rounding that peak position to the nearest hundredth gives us 6739.59 angstroms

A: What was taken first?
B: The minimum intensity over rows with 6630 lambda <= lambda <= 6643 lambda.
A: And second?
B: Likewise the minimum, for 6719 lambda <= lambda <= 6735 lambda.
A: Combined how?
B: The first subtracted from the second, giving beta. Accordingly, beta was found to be 1.4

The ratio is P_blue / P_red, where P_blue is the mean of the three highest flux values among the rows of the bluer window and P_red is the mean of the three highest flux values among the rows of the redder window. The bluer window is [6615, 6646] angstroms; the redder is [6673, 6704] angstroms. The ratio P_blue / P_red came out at 1.02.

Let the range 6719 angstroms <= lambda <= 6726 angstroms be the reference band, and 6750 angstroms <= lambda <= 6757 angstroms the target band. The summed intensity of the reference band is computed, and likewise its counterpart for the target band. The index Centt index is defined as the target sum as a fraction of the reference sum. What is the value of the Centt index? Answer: 0.92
